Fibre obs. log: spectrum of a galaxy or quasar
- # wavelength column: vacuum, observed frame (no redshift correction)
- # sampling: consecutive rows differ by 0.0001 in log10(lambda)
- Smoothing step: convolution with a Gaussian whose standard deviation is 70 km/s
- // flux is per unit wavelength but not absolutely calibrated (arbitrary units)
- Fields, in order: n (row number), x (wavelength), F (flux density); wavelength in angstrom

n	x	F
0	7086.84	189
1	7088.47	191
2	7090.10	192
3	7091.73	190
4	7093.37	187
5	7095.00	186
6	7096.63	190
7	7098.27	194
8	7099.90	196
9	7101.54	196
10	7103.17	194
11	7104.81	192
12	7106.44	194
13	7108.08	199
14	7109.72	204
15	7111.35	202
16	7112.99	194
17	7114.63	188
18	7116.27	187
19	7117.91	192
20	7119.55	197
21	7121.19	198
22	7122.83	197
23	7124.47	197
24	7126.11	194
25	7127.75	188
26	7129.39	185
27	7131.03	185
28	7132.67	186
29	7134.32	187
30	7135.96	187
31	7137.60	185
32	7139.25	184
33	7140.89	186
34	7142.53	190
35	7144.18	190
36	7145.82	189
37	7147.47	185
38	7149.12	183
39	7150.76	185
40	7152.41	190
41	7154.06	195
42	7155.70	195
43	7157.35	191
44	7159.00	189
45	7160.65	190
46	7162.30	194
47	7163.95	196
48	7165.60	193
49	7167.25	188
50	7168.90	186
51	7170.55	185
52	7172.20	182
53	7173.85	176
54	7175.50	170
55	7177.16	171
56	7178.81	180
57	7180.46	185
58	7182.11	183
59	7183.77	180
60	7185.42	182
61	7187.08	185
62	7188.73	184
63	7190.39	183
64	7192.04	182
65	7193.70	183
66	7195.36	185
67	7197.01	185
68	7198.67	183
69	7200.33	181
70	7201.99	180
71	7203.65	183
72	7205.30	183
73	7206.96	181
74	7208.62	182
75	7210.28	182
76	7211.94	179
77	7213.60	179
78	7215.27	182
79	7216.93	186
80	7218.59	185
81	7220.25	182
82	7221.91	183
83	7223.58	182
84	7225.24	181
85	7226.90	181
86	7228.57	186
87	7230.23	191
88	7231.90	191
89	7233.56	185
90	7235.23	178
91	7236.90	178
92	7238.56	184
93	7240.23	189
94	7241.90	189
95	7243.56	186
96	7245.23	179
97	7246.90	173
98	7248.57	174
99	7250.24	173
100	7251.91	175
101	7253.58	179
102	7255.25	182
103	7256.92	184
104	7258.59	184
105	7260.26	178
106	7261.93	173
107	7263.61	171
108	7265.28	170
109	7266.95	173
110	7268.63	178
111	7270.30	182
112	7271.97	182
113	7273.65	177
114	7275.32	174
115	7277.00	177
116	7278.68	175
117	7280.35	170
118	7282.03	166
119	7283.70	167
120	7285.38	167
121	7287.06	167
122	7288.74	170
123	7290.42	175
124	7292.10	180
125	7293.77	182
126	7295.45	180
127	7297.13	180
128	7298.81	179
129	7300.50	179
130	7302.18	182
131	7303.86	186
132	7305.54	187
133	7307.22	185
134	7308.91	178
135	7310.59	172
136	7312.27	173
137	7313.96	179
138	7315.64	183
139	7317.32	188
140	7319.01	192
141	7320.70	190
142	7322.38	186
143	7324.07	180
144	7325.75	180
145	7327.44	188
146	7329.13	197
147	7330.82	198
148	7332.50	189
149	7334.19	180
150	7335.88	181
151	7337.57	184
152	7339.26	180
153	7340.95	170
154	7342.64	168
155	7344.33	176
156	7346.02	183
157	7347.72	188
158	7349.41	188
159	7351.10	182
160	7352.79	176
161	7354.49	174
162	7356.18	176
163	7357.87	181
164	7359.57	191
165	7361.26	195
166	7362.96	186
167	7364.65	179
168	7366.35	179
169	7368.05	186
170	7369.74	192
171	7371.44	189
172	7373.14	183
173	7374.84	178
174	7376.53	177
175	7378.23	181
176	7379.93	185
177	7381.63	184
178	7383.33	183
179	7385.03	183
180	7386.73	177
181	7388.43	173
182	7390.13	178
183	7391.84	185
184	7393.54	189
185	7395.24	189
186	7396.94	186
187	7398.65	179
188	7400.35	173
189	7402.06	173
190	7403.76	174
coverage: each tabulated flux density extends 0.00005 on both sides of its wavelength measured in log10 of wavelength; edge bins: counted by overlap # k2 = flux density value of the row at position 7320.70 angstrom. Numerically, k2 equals 190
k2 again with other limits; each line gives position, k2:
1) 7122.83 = 197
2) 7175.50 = 170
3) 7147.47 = 185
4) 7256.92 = 184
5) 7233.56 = 185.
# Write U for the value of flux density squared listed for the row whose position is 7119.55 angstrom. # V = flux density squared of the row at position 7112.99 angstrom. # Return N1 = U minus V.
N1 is 1173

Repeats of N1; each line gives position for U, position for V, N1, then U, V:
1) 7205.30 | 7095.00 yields -1107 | 33489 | 34596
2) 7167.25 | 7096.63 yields -756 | 35344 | 36100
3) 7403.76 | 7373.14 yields -3213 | 30276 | 33489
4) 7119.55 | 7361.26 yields 784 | 38809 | 38025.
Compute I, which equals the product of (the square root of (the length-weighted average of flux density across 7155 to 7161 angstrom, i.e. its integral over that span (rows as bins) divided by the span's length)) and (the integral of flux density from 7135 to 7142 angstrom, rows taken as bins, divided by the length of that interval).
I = 2570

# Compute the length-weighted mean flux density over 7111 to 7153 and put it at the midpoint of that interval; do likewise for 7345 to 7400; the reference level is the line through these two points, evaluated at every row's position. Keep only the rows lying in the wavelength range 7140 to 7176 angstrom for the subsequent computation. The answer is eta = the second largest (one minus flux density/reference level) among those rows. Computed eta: 0.065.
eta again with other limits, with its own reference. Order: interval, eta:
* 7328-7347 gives 0.075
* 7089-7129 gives 0.019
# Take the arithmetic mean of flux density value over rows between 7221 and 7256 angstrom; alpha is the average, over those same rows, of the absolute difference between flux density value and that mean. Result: 4.5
